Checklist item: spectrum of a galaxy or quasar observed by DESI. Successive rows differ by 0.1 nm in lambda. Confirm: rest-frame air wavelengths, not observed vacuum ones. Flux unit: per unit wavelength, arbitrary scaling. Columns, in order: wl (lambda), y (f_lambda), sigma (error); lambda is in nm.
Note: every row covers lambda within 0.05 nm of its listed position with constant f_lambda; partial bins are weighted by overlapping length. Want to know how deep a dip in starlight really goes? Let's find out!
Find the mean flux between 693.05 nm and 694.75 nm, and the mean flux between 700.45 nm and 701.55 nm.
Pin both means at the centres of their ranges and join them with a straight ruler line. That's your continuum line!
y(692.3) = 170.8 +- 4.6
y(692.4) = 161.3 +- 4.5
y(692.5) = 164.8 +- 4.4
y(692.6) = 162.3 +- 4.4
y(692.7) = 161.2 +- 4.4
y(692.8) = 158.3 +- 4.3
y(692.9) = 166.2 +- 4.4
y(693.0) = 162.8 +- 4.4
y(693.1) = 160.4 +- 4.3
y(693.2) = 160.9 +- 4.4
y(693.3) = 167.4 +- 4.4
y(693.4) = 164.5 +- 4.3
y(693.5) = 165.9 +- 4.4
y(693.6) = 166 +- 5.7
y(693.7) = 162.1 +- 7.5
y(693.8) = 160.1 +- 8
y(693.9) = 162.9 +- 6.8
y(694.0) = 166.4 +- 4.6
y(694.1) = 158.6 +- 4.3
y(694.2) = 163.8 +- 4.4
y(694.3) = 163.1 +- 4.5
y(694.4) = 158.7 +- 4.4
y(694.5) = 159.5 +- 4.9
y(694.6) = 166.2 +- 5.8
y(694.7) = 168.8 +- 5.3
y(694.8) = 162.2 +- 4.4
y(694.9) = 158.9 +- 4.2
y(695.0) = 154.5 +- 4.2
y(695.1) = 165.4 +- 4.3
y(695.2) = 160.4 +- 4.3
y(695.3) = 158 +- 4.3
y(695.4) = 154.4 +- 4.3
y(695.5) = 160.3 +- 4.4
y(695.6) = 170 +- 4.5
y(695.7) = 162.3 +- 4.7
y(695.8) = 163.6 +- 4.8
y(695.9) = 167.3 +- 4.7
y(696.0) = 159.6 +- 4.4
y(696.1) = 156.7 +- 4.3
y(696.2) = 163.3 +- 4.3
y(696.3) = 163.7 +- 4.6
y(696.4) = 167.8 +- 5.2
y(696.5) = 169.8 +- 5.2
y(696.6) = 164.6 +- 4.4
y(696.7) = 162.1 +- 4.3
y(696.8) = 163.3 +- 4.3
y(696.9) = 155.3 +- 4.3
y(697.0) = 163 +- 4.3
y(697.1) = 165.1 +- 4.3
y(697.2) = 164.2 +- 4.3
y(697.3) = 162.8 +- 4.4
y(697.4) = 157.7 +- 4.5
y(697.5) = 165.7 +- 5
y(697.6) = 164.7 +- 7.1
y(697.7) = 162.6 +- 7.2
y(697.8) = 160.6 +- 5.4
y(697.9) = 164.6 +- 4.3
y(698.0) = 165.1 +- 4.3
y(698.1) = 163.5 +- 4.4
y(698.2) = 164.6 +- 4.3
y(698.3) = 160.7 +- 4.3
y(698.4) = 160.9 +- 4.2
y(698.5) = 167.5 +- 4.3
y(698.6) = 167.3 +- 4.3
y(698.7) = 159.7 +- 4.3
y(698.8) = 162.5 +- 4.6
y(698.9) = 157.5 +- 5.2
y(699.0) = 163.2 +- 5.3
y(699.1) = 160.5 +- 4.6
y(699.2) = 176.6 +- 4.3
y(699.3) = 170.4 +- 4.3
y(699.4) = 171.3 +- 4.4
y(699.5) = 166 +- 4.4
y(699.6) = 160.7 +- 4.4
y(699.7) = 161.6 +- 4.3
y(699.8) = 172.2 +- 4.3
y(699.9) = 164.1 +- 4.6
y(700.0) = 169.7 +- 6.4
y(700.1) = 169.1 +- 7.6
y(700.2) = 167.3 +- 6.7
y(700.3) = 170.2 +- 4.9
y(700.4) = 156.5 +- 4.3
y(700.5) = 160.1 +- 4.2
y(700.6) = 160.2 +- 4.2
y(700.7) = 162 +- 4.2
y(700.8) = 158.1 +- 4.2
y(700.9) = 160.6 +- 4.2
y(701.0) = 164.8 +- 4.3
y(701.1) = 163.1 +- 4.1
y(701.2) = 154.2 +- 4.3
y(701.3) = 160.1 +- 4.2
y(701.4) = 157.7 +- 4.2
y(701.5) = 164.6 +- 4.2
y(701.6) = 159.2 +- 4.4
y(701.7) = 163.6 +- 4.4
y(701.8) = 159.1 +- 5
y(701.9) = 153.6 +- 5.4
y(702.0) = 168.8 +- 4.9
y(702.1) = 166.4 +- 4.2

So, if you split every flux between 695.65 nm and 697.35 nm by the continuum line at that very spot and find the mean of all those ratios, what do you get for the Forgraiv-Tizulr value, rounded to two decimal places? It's 1.01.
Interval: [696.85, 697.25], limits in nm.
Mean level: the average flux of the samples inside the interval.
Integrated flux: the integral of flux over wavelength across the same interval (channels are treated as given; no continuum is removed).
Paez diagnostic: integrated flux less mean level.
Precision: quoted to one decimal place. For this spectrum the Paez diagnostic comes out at -97.1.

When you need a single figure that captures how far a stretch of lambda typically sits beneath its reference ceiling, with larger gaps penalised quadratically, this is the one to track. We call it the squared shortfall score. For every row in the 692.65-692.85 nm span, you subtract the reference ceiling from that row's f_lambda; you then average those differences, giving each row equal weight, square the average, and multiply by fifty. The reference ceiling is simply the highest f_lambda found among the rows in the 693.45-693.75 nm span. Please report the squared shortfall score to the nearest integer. 1953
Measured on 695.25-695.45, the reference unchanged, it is 4802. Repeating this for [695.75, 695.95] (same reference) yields 15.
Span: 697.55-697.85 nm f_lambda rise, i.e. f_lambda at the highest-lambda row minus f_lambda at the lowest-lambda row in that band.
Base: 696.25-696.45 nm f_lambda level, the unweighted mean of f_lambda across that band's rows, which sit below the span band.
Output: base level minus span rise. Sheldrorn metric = 170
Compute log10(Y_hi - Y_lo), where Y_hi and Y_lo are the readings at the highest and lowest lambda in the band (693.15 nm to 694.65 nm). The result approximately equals 0.72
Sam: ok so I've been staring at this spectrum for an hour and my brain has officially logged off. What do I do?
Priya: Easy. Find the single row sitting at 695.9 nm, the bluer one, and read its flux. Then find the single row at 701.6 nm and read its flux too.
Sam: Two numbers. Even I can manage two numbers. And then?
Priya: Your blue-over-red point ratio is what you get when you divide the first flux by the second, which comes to 1.05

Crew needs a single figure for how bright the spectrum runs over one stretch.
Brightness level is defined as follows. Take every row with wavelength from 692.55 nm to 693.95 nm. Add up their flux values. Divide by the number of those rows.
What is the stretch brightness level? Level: 163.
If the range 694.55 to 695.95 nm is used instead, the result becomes 162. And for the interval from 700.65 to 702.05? 161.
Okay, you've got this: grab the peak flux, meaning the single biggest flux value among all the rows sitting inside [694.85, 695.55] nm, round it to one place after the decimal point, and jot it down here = 165.4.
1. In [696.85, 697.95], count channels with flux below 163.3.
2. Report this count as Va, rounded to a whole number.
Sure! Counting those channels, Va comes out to 6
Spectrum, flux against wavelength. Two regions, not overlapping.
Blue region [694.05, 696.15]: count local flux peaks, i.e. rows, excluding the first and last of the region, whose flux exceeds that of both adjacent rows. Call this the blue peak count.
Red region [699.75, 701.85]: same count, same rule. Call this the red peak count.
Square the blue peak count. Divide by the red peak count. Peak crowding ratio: 3.6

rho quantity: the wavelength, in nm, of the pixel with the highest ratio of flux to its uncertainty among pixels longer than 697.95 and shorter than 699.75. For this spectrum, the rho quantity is 699.2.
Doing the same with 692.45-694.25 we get 693.4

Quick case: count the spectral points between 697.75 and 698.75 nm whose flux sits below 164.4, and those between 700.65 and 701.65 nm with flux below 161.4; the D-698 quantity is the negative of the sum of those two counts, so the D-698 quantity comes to -11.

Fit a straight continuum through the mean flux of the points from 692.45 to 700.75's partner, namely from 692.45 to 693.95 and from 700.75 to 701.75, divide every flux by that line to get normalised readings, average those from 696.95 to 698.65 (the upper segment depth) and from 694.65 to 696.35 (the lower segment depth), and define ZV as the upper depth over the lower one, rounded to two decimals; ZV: 1.02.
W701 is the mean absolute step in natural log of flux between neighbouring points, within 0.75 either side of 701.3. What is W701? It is 0.033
